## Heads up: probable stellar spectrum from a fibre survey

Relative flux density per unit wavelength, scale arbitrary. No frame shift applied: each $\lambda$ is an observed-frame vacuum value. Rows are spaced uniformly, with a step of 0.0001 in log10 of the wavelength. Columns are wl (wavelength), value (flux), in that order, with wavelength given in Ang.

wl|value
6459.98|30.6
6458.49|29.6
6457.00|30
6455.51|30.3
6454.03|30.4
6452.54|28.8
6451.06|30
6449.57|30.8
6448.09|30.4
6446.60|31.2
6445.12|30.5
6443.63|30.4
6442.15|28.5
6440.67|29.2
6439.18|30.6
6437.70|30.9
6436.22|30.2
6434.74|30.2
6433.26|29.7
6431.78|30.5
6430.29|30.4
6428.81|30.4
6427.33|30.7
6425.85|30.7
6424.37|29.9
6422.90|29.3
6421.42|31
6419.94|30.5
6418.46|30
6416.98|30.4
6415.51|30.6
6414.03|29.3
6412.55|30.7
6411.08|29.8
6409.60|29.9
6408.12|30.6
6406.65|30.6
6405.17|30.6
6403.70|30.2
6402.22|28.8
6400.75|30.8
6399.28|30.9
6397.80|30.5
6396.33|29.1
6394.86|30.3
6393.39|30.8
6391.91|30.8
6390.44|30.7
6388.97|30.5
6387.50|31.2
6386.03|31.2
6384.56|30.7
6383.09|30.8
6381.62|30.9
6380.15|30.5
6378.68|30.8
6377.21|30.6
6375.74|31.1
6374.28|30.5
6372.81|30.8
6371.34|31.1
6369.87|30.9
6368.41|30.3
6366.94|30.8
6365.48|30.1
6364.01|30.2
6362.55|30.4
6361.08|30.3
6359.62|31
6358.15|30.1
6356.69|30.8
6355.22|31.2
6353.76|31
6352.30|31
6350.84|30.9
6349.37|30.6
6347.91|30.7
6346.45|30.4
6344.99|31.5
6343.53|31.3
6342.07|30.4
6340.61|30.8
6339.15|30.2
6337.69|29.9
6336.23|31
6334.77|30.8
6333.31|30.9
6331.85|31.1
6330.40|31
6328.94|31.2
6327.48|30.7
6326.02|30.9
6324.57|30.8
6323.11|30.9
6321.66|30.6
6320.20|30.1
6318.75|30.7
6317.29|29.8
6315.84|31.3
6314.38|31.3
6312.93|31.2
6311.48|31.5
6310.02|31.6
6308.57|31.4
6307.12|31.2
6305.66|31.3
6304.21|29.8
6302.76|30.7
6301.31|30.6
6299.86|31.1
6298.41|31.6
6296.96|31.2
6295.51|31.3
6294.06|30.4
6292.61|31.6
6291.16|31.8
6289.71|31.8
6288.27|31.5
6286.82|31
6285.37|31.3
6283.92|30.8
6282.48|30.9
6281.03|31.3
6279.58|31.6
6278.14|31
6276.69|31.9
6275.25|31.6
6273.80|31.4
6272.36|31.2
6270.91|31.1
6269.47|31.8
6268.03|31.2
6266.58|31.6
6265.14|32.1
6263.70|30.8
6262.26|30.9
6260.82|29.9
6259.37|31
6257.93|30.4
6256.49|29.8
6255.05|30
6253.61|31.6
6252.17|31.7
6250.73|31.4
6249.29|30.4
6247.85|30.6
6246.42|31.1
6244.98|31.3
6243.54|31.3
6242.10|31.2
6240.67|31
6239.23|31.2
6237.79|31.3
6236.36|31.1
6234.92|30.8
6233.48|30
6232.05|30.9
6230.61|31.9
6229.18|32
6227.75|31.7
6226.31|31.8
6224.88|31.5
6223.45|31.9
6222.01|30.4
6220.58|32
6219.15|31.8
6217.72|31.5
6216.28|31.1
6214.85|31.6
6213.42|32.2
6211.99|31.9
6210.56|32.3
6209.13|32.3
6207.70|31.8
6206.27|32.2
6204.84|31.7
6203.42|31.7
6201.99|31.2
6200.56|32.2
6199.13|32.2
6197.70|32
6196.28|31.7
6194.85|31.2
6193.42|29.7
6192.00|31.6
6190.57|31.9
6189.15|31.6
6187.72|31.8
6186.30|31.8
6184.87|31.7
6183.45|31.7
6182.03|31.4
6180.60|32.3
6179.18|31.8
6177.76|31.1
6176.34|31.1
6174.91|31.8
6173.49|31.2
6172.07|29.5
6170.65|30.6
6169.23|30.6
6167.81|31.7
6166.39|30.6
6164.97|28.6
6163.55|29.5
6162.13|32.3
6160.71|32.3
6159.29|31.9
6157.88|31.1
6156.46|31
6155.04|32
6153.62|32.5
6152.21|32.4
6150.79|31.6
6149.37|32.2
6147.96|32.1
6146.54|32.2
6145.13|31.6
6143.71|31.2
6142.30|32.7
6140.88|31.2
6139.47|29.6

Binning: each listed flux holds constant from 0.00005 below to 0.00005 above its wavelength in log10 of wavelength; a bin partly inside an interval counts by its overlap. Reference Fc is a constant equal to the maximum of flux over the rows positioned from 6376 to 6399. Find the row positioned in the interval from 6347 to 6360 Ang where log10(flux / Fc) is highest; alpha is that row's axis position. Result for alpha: 6355.22 Ang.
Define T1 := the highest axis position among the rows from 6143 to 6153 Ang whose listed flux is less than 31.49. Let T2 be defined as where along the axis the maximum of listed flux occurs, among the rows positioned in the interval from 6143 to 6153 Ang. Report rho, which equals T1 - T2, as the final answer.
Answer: -8.5 Ang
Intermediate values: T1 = 6143.71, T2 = 6152.21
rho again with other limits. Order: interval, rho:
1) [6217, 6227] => 1.4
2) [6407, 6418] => 4.4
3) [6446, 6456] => 8.9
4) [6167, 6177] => 1.4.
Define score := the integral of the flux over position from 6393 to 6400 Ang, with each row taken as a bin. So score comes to 212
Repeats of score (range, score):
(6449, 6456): 210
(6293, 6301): 249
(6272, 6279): 220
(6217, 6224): 220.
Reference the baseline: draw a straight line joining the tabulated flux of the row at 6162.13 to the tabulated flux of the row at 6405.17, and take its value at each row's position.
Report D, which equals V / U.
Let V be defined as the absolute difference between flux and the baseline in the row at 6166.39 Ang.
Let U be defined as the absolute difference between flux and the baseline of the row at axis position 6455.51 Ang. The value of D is 32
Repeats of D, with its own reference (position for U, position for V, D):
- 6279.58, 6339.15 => 7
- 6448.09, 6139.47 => 29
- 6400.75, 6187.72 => 2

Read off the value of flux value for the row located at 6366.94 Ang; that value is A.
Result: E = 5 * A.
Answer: 154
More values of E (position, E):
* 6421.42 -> 155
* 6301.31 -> 153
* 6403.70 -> 151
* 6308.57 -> 157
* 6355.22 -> 156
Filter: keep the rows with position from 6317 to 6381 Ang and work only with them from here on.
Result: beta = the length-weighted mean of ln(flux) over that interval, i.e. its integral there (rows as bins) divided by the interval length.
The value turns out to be 3.42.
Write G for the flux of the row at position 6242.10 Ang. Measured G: 31.2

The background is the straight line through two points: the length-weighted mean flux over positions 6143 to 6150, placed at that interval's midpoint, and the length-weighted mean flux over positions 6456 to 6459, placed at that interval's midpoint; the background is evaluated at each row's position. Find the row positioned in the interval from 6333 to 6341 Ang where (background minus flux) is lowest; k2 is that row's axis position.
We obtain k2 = 6336.23 Ang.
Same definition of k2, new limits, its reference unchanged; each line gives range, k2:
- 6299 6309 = 6308.57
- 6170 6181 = 6180.60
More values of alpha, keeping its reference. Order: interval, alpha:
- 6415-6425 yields 6421.42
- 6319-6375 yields 6344.99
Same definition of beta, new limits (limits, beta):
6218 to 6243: 3.44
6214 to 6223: 3.44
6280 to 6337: 3.43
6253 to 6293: 3.44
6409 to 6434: 3.41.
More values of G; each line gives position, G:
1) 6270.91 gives 31.1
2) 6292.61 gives 31.6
